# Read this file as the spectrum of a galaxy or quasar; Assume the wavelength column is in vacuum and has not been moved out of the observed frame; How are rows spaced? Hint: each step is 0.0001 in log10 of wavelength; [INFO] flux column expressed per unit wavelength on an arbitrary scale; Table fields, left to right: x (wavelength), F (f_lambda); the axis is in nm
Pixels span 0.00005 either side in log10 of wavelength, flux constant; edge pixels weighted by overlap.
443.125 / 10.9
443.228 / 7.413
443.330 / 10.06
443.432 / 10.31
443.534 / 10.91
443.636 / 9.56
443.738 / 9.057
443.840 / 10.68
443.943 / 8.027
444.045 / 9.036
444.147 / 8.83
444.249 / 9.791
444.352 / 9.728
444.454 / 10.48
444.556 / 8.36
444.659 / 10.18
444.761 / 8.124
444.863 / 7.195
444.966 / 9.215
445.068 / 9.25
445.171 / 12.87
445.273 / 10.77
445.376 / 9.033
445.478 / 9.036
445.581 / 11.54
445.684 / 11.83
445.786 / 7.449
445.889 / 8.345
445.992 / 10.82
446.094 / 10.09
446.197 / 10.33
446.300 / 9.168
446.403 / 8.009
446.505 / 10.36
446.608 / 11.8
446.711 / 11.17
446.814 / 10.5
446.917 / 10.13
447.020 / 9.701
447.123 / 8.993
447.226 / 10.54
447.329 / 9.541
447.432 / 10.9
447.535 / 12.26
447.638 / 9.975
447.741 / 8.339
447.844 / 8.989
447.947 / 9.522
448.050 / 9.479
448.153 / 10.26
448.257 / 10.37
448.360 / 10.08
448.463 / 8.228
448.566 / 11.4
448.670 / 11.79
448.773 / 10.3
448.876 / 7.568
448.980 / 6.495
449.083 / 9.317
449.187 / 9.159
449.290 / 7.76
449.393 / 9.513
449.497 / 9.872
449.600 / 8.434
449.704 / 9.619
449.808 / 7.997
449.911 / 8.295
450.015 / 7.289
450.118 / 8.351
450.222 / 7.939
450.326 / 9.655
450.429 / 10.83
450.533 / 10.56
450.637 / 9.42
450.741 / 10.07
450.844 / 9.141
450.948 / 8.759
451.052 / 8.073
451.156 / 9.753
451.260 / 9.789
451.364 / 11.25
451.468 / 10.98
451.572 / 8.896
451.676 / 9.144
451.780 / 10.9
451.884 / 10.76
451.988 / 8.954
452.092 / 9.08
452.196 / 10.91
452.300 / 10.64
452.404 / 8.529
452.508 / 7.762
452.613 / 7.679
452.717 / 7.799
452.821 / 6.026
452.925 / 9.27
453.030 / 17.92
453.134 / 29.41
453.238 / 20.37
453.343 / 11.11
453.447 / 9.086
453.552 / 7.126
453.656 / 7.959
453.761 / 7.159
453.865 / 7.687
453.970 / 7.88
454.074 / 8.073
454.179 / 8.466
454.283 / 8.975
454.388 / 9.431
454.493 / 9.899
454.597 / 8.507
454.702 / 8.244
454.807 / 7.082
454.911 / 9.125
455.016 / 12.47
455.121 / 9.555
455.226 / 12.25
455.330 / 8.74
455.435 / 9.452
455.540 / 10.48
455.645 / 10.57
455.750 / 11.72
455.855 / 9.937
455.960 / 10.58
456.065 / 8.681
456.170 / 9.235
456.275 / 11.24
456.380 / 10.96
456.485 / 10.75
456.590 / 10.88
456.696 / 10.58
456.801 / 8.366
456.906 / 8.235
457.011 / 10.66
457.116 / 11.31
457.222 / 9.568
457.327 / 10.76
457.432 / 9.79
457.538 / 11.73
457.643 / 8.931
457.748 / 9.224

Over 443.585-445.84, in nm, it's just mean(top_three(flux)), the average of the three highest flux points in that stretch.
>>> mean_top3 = 12.1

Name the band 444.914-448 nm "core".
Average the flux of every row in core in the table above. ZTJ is 10.0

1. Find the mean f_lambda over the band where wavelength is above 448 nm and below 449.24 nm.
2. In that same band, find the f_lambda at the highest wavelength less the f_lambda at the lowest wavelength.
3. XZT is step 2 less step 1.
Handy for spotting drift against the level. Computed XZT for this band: -9.9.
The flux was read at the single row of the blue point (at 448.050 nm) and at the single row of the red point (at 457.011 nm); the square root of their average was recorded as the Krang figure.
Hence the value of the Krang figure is 3.17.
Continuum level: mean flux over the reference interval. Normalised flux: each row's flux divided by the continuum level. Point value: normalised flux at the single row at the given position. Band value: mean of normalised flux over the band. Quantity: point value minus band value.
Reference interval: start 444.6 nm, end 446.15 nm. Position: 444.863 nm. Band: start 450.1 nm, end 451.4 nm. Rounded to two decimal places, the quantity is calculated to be -0.24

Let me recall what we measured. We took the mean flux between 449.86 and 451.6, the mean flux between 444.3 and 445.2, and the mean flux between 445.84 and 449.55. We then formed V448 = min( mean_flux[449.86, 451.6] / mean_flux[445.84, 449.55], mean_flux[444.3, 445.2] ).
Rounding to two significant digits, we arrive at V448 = 0.96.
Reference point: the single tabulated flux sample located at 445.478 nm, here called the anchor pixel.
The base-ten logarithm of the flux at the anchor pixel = 0.96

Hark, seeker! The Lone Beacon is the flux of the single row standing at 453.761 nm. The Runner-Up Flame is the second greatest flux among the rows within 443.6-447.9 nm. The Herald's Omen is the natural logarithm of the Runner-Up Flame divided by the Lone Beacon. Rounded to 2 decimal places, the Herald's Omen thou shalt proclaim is 0.54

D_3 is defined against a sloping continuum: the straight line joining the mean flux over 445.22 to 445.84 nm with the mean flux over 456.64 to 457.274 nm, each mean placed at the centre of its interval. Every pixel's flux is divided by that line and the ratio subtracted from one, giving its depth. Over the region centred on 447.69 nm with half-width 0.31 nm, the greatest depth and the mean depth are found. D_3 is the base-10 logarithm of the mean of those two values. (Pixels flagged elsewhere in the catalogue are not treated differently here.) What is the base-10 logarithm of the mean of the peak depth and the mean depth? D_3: -1.12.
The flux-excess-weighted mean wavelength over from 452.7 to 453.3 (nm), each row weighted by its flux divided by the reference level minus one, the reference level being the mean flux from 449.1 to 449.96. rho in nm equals 453.17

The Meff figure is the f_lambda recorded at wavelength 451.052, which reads 8.073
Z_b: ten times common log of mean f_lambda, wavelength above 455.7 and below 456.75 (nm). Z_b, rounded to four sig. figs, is 10.19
